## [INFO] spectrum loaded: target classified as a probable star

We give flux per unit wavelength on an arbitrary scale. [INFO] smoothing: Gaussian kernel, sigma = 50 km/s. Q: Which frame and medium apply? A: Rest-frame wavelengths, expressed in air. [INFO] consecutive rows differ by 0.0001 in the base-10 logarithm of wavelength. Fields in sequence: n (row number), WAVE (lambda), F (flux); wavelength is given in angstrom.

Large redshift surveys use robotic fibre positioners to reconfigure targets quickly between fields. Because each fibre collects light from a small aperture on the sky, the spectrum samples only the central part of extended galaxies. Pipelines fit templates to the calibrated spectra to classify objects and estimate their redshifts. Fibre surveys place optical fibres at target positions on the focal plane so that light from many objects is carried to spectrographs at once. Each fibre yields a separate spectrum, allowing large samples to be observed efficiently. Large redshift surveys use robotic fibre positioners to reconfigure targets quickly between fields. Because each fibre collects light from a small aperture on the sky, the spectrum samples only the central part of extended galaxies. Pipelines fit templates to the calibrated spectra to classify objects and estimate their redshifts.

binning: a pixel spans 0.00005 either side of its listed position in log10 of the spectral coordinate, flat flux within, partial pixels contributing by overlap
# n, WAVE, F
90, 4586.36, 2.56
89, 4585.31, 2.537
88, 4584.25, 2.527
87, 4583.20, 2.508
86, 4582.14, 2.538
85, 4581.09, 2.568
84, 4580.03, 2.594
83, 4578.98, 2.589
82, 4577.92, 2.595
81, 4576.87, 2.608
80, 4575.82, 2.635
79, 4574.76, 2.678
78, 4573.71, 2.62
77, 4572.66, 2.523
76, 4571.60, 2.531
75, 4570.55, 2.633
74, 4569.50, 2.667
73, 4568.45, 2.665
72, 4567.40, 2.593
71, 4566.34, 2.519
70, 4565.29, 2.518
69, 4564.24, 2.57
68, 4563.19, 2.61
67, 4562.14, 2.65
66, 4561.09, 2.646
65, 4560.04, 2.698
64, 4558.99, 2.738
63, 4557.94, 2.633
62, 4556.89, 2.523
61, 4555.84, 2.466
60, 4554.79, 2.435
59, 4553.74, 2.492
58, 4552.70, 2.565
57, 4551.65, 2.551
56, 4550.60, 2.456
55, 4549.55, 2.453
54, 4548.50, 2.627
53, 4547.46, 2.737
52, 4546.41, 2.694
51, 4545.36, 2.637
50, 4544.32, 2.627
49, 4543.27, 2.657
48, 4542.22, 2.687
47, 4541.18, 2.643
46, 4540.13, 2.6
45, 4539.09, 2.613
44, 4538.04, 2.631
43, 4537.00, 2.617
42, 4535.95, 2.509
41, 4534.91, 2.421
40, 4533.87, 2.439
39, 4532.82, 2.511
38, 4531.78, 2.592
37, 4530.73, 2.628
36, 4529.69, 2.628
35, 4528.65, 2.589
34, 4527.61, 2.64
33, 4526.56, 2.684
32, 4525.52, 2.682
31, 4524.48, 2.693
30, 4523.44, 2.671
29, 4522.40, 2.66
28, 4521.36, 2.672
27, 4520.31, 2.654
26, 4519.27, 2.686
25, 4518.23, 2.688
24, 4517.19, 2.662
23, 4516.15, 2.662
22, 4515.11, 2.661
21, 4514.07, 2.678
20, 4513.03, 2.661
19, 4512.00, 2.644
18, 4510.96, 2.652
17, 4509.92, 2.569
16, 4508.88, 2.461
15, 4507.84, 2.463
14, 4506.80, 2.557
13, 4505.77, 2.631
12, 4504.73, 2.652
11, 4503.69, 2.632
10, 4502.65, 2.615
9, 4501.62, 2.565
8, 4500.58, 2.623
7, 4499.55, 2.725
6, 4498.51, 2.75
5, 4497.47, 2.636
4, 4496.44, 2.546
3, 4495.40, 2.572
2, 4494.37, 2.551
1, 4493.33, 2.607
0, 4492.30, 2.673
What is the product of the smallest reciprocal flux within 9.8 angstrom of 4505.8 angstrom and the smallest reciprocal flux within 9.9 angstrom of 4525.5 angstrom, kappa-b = 0.135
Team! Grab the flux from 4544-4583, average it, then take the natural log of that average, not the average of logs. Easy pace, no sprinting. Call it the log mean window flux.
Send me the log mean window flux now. 0.952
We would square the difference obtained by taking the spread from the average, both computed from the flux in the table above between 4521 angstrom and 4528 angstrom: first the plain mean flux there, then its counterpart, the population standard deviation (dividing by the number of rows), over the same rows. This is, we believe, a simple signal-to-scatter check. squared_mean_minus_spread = 7.1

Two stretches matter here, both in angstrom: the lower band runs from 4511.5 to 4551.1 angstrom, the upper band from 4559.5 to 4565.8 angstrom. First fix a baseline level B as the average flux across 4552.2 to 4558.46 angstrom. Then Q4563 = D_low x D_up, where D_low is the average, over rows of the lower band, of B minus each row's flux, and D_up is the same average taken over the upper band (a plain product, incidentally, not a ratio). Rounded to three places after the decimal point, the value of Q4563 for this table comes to 0.010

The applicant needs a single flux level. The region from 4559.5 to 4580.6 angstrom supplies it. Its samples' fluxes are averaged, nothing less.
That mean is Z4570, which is 2.61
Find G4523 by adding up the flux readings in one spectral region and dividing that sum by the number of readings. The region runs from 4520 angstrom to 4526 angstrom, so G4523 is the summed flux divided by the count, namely 2.67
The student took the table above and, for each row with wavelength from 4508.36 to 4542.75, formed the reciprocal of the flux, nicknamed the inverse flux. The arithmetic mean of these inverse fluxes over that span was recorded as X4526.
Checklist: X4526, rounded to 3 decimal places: 0.382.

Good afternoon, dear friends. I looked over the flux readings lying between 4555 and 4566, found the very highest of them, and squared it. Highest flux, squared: 7.50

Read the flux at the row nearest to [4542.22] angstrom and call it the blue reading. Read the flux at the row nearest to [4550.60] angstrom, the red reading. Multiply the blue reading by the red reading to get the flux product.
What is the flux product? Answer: 6.60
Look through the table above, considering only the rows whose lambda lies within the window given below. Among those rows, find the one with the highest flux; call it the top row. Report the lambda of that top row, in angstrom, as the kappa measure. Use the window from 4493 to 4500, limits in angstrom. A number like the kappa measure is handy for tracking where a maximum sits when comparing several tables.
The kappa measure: 4498.51 angstrom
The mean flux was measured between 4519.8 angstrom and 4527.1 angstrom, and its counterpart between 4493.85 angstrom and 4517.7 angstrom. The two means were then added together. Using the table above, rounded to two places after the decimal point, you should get 5.29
